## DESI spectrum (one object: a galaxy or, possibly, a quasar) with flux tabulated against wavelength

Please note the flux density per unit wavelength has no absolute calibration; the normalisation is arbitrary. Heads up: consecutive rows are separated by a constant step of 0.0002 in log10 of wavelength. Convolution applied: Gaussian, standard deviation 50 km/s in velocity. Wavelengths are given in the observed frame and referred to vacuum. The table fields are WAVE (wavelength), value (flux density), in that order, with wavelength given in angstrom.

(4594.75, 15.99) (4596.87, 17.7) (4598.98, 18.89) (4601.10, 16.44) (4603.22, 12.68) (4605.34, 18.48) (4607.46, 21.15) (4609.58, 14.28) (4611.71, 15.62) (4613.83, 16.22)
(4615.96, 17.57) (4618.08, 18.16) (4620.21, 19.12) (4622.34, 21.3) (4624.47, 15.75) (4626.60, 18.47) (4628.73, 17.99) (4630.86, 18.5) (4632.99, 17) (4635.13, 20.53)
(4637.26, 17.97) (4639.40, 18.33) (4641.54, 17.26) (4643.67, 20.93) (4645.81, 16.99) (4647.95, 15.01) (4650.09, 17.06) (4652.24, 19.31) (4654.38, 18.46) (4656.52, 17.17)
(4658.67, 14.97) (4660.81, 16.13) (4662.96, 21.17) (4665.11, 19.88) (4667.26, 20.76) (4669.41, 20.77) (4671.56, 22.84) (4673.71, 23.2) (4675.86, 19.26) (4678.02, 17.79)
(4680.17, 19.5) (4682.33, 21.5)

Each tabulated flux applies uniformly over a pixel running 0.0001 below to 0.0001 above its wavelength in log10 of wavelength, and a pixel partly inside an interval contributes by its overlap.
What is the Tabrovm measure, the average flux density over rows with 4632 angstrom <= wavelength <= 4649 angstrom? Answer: 18.0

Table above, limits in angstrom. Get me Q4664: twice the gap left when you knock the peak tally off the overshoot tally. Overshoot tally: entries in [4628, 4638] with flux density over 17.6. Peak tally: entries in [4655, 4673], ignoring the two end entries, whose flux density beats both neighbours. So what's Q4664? 6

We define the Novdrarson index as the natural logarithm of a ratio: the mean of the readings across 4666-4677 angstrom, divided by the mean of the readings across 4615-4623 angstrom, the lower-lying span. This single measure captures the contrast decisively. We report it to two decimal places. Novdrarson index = 0.12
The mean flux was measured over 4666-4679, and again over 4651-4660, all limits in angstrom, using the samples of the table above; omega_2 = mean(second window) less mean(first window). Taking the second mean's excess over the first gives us -3.3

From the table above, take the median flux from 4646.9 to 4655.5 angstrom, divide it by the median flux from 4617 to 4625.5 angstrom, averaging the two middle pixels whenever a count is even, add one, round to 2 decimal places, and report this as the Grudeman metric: 1.95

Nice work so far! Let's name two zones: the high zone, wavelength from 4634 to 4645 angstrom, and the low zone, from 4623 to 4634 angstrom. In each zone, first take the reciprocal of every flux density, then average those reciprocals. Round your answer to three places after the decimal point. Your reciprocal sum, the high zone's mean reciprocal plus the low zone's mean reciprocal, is 0.110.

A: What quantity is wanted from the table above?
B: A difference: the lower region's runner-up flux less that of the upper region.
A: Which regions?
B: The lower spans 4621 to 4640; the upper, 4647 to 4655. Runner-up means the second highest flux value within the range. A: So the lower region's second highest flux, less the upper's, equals 2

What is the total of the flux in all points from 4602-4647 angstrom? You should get 374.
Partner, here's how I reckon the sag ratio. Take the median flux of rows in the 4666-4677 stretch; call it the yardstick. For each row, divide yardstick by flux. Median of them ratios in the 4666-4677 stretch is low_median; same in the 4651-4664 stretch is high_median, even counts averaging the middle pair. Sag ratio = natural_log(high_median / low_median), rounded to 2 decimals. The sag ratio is 0.15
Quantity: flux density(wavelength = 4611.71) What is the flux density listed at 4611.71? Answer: 15.62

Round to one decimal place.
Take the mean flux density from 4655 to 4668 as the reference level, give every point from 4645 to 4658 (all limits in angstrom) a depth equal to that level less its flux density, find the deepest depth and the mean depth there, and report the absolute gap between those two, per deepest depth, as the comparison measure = 0.7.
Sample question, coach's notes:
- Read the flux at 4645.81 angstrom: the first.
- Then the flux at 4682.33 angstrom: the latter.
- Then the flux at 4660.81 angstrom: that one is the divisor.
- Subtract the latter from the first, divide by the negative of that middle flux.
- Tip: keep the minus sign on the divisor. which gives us 0.28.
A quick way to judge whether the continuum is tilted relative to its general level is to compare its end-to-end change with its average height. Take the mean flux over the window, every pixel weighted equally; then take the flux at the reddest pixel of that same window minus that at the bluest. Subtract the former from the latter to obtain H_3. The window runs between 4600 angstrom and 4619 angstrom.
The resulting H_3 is -15.0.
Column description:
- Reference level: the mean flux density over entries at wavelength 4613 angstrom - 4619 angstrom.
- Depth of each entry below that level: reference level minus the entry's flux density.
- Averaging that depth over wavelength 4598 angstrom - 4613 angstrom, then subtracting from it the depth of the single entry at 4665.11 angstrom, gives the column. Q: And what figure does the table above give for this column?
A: 3.1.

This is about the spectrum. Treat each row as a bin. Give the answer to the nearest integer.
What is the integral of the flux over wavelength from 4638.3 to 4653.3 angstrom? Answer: 267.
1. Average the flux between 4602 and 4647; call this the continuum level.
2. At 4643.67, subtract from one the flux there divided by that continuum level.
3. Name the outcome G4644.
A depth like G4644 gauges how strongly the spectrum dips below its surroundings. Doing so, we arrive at -0.17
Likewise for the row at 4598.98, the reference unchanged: -0.06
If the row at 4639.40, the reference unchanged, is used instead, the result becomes -0.03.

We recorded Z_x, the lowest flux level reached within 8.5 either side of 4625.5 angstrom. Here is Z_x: 15.75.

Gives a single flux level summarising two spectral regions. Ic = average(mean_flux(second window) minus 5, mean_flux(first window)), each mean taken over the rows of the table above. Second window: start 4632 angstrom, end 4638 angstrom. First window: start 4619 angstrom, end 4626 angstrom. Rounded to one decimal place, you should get 16.1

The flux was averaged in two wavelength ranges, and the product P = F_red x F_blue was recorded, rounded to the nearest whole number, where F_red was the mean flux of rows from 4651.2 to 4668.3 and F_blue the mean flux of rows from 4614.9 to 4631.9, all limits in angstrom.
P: 339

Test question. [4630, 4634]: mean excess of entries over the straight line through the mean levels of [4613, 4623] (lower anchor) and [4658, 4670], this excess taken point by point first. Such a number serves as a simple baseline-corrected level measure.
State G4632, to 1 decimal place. -0.9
